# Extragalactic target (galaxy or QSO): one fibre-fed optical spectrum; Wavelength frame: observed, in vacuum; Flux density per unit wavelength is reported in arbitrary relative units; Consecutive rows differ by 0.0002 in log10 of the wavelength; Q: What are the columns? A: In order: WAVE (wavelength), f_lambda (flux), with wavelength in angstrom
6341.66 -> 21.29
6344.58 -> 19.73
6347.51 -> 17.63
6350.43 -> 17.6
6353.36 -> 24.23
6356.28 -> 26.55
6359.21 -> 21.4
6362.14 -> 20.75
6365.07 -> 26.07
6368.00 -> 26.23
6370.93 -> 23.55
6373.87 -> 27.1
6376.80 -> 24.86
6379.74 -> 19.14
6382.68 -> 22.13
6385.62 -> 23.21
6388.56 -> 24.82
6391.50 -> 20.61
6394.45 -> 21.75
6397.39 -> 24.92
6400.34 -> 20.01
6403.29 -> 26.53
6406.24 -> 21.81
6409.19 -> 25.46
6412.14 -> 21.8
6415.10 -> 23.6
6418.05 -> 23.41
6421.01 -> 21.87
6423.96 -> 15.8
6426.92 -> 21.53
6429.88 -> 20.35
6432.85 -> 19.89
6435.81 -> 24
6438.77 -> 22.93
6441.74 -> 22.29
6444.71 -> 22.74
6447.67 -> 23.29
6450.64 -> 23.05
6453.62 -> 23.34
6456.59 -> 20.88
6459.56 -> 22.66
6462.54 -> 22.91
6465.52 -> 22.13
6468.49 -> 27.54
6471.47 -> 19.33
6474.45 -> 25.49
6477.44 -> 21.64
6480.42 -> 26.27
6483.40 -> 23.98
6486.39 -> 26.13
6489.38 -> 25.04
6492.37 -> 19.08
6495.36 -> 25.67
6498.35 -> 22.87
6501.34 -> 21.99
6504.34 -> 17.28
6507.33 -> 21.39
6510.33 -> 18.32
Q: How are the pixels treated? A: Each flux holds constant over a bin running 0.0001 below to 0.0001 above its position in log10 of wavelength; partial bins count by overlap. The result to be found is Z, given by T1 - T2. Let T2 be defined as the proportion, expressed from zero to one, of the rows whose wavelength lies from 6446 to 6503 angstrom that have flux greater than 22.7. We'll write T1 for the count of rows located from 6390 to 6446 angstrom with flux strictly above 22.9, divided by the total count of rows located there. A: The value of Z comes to -0.26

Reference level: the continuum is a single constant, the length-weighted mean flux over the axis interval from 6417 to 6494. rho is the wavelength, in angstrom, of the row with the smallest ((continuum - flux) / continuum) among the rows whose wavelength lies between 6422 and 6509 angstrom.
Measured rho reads 6468.49 angstrom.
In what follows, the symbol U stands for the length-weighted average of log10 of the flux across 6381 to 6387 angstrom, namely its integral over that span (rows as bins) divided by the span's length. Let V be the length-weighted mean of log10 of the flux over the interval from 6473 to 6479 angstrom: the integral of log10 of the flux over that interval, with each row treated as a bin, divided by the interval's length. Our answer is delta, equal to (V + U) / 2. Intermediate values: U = 1.35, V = 1.37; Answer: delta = 1.36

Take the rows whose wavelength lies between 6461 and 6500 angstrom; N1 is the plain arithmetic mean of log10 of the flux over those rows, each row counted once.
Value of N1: 1.37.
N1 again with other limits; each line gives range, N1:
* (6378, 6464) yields 1.35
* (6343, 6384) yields 1.35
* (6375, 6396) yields 1.35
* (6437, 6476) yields 1.36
